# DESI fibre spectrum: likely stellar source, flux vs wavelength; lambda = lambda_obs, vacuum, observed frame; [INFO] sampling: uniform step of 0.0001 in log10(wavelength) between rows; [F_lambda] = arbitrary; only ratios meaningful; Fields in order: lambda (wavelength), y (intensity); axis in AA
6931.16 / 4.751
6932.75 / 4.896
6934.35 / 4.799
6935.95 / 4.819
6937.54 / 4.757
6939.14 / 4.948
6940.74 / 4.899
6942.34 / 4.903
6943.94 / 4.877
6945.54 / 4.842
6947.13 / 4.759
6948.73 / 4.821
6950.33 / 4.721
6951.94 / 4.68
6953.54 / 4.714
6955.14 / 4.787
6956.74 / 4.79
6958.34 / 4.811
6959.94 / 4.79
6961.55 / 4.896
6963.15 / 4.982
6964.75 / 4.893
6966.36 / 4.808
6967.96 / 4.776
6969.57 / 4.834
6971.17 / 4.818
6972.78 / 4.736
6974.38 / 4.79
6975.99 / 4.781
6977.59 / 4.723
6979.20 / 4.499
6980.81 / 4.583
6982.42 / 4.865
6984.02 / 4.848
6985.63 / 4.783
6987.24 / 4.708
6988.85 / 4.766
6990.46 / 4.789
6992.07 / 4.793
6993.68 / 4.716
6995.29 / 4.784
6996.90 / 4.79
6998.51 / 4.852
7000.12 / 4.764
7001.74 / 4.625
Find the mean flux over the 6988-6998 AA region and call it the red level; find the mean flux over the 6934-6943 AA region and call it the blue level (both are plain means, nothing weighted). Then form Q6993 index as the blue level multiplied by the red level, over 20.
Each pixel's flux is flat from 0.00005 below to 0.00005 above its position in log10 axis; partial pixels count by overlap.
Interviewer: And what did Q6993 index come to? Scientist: 1.16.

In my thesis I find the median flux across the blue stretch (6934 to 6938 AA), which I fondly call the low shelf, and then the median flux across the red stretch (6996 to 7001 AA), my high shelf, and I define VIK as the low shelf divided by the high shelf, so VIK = 1.00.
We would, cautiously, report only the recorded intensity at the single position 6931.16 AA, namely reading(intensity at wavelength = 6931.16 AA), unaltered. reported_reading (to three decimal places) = 4.751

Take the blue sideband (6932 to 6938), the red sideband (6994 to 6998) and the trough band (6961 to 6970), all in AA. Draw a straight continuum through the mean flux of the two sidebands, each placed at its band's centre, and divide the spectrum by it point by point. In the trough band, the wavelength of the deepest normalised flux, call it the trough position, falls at 6967.96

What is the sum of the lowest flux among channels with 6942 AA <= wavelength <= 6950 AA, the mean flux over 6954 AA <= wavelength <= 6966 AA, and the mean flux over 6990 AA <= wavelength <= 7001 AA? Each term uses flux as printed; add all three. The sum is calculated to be 14.39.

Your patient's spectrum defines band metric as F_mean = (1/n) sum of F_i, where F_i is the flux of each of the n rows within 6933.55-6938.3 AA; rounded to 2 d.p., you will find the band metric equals 4.79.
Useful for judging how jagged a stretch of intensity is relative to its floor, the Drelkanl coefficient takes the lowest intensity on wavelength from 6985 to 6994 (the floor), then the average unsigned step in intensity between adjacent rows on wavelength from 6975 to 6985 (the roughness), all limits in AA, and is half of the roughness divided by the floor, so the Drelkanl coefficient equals 0.014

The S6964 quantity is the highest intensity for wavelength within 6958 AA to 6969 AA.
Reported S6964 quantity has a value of 4.982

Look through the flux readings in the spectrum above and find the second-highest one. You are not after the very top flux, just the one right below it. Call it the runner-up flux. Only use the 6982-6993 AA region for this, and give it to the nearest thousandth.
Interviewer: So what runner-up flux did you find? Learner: 4.848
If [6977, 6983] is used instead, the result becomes 4.723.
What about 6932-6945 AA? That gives 4.903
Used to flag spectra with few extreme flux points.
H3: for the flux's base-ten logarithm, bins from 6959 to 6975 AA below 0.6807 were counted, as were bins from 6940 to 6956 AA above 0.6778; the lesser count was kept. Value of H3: 4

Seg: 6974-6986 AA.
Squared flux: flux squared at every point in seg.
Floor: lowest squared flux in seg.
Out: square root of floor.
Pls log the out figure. 4.50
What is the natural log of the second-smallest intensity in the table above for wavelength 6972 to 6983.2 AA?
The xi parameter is 1.522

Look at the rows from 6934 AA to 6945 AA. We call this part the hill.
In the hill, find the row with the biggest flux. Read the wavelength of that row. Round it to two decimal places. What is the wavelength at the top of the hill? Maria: 6939.14 AA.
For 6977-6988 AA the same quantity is 6982.42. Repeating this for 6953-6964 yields 6963.15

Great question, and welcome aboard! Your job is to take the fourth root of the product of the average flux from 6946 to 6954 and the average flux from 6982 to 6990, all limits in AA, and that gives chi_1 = 2.18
